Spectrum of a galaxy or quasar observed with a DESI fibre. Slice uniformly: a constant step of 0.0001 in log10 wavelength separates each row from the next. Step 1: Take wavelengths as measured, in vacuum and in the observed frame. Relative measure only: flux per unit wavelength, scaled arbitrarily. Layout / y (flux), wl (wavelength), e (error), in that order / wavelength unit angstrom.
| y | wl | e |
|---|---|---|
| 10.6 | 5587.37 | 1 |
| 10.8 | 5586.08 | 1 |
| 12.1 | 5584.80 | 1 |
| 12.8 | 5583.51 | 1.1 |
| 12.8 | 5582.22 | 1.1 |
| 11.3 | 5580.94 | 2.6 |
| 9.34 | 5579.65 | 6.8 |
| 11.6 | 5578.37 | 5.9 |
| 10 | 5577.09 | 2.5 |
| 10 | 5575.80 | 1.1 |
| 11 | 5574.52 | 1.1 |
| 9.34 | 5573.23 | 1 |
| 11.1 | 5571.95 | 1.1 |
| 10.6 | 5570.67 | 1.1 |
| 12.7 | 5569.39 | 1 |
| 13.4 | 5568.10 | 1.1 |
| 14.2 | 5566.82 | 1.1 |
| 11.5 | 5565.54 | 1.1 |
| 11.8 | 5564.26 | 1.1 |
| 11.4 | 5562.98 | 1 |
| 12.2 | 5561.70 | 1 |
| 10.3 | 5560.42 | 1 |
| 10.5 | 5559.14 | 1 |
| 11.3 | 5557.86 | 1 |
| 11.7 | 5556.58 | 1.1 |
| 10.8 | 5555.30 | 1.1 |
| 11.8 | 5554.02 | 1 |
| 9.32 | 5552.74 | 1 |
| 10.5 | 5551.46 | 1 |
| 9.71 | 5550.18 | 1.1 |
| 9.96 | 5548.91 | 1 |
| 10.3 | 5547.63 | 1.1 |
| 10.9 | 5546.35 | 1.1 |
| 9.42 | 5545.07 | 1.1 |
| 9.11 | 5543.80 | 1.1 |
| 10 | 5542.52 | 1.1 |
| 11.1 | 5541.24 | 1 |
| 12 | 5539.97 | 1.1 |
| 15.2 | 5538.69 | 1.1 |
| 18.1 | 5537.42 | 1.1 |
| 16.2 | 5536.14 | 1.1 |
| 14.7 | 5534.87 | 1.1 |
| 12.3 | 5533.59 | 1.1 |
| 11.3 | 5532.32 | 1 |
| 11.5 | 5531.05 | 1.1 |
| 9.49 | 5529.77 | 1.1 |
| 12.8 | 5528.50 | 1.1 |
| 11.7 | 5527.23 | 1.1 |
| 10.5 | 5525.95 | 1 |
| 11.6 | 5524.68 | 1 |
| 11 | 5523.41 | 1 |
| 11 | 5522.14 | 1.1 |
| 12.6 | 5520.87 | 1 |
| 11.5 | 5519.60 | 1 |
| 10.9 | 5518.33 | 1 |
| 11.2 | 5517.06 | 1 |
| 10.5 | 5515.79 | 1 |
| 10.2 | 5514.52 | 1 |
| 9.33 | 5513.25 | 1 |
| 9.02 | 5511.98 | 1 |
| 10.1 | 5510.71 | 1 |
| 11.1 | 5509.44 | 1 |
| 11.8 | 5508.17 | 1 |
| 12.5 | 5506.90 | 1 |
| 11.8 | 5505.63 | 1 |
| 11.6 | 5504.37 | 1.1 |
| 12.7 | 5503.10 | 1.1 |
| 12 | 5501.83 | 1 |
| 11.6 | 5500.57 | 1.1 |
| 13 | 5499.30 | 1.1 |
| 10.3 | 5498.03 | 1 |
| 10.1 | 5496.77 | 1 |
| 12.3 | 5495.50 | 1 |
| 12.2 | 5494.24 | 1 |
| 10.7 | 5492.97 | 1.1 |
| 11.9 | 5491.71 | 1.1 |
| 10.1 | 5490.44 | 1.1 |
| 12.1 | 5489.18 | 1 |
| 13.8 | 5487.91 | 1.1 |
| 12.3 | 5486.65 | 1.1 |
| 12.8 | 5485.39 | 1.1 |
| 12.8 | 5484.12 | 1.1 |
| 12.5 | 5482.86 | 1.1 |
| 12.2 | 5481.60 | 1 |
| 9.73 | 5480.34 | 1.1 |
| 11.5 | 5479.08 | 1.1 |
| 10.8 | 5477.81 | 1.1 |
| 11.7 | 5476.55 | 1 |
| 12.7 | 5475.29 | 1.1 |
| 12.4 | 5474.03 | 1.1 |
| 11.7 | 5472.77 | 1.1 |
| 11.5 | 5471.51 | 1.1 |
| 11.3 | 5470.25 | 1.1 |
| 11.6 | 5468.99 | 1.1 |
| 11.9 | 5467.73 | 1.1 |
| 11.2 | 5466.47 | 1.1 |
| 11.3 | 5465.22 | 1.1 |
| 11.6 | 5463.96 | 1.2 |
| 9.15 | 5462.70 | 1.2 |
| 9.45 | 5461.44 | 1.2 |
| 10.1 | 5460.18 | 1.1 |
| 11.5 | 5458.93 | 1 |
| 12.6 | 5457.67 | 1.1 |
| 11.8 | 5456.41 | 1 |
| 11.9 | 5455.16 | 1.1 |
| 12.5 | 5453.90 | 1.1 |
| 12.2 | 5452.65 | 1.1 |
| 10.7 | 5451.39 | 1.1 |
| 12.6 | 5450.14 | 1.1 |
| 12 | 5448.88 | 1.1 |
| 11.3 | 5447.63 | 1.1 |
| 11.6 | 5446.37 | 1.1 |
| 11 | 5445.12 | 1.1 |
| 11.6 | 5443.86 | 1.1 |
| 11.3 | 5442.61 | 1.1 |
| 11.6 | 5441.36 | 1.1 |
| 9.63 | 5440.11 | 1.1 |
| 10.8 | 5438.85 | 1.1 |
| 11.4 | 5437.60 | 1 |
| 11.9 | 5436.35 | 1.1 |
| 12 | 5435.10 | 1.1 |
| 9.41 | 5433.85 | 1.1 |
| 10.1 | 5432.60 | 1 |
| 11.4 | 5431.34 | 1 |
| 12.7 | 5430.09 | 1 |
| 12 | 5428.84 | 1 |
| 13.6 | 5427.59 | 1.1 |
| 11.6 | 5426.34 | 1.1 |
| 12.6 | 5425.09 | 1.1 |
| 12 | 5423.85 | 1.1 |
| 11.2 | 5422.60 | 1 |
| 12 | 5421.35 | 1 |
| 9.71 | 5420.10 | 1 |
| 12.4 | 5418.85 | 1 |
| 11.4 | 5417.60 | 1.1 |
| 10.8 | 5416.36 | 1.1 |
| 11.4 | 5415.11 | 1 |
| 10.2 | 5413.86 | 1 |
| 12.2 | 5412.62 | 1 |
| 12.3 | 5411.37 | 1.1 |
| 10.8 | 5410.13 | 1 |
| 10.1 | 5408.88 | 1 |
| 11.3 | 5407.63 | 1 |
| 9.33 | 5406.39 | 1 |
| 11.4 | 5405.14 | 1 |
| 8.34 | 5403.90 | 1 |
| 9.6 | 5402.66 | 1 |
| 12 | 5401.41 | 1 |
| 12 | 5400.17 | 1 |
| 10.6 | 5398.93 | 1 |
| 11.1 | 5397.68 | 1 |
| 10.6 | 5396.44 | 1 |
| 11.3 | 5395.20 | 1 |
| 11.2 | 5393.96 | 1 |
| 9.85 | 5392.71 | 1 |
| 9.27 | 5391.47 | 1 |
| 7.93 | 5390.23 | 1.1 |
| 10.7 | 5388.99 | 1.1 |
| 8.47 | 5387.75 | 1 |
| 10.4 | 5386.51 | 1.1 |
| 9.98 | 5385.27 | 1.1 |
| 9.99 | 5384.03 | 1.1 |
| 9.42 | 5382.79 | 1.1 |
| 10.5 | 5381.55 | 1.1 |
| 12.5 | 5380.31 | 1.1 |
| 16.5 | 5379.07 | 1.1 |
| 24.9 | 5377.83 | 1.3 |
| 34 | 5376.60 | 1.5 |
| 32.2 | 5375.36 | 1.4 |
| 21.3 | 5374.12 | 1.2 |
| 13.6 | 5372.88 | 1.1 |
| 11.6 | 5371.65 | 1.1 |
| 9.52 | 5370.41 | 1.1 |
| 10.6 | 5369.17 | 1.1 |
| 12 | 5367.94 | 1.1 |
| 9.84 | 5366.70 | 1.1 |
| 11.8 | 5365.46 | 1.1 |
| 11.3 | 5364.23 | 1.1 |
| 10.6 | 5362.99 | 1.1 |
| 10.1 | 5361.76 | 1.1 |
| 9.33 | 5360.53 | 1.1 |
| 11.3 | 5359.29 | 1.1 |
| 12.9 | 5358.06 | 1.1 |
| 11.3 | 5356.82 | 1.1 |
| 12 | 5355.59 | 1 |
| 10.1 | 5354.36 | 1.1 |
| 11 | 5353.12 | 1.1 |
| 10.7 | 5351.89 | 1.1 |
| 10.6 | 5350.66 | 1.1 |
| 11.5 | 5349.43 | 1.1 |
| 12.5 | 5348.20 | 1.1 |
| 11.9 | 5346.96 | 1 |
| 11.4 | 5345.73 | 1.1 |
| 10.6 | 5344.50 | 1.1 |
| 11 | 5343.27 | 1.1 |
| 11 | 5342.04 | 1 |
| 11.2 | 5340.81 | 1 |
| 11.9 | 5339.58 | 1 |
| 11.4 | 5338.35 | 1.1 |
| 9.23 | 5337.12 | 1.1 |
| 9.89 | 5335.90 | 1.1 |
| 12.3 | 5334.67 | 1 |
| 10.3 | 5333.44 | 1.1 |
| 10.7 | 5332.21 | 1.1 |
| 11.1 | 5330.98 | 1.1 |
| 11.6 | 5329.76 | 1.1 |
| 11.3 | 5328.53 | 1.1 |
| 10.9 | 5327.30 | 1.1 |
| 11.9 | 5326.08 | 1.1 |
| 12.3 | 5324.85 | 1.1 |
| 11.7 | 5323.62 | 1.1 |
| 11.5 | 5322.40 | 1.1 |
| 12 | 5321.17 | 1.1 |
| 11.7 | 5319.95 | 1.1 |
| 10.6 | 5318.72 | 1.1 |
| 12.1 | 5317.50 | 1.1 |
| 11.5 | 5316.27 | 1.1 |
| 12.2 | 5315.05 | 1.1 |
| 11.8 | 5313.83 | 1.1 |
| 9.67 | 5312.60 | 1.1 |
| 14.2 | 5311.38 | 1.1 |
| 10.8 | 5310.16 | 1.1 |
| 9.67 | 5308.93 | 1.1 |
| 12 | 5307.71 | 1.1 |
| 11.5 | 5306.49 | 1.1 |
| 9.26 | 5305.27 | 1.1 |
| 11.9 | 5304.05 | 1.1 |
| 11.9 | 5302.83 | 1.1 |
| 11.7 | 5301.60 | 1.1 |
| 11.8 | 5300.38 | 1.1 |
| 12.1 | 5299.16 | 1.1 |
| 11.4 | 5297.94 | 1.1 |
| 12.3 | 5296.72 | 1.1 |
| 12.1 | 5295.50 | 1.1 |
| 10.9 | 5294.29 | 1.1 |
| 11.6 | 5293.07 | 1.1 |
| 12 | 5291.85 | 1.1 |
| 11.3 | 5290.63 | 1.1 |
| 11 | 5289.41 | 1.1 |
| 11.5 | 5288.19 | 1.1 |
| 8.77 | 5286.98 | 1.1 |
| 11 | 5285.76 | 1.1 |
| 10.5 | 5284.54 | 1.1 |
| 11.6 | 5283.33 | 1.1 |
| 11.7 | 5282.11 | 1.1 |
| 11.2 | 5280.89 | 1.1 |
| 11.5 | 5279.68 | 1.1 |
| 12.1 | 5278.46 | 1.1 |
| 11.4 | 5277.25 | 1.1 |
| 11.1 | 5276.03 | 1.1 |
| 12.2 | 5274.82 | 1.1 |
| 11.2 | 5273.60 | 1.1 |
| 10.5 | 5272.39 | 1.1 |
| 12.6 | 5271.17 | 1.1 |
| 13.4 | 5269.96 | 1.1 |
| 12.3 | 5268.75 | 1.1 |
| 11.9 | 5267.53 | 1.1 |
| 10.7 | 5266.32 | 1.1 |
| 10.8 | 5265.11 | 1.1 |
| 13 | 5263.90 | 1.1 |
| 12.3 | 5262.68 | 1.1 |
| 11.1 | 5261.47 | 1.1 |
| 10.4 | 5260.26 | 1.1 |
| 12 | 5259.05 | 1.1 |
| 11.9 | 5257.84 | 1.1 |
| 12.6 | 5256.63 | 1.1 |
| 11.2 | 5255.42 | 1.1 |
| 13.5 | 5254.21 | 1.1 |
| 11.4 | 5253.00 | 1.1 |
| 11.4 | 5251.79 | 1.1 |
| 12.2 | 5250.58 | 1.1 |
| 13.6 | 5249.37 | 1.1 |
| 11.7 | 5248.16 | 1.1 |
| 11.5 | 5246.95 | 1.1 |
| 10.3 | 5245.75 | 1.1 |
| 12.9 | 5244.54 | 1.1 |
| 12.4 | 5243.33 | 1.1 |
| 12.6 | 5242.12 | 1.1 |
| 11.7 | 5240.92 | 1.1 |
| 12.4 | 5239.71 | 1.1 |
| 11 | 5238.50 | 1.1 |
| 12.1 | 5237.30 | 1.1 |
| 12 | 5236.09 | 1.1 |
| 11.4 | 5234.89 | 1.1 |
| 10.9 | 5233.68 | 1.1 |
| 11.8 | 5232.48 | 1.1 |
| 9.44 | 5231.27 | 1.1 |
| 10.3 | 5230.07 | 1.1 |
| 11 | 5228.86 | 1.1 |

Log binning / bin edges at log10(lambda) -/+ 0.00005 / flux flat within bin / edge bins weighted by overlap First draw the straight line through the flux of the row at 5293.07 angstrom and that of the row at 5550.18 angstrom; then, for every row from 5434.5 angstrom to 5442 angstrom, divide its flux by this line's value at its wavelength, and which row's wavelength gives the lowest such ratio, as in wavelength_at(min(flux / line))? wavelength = 5440.11 angstrom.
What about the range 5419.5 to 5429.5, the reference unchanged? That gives 5420.10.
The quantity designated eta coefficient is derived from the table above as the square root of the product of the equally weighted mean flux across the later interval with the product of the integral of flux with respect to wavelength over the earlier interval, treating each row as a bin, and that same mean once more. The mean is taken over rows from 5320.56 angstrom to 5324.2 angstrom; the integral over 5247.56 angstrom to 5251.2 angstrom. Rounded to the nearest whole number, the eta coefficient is 79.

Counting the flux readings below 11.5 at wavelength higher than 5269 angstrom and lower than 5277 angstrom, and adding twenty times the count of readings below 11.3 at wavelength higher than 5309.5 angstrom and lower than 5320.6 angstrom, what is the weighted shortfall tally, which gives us 63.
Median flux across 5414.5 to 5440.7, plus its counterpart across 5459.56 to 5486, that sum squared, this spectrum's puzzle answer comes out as 529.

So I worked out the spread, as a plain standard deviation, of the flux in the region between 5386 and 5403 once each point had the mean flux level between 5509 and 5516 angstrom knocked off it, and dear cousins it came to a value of 1.2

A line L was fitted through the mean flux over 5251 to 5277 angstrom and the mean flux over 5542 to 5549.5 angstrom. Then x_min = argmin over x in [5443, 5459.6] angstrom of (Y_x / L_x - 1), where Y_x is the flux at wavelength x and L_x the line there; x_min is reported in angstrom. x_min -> 5451.39 angstrom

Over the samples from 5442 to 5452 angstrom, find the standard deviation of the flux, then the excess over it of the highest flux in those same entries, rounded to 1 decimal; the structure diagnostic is 12.0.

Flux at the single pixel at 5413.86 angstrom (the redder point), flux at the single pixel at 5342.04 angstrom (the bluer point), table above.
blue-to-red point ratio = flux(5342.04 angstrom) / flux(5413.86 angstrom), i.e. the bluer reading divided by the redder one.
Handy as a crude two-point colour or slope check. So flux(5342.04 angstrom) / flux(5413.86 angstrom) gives 1.08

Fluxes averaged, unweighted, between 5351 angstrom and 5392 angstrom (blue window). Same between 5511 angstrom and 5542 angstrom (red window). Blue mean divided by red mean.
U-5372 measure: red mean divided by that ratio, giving 10.9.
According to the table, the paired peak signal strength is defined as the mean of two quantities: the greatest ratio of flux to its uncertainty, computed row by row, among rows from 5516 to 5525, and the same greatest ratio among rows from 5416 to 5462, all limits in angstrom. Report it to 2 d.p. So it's 12.65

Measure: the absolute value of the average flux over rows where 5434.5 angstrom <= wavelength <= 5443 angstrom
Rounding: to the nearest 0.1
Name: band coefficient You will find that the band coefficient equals 11.2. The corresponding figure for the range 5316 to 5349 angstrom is 11.3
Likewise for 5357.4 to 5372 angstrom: 10.9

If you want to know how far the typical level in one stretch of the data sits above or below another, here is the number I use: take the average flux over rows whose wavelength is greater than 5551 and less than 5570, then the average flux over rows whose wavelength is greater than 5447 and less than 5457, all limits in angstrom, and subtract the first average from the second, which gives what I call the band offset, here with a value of 0.31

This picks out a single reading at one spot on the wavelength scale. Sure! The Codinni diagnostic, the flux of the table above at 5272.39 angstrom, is 10.5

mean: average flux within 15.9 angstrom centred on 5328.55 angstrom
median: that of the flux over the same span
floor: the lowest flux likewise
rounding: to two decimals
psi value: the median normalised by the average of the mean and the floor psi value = 1.08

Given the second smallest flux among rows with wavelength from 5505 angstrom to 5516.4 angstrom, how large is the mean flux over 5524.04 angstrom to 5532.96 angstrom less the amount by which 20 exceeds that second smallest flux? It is 0.6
